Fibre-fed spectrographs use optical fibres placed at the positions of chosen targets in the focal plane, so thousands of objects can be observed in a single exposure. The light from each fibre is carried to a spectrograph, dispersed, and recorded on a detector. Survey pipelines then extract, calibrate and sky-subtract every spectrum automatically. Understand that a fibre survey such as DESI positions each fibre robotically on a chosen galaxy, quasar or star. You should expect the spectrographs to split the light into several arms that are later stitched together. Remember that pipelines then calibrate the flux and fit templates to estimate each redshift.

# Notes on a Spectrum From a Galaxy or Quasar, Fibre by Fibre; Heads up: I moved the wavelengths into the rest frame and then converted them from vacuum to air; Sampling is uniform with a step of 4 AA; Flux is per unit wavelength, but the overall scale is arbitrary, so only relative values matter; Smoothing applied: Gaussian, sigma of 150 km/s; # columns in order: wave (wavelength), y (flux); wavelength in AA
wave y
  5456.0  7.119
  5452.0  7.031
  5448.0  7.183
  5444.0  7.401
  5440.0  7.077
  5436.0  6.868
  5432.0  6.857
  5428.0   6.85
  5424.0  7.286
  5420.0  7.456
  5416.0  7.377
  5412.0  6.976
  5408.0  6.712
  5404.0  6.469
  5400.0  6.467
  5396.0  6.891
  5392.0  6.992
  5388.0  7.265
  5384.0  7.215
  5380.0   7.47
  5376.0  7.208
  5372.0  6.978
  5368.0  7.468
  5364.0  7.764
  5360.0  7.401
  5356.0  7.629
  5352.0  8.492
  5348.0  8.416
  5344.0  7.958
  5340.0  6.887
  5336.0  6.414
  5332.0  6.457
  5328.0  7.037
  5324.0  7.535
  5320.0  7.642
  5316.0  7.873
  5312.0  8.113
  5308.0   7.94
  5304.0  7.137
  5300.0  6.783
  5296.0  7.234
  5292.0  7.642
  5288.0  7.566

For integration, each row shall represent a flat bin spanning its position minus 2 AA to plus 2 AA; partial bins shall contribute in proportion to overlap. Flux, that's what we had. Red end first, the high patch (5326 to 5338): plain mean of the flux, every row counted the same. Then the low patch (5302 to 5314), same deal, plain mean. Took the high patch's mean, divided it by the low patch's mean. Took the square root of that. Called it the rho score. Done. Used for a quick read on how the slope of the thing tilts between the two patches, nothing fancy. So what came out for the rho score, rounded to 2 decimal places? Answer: 0.93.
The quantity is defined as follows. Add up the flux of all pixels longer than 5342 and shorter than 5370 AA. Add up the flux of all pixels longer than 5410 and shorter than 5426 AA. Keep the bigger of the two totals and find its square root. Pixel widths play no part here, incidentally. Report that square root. 7.4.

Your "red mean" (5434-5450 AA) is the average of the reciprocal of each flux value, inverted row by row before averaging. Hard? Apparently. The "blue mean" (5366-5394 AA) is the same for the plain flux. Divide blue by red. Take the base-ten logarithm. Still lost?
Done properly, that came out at 1.71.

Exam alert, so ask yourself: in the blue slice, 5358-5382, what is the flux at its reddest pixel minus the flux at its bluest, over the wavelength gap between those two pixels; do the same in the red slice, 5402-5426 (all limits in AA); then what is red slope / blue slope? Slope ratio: 11.8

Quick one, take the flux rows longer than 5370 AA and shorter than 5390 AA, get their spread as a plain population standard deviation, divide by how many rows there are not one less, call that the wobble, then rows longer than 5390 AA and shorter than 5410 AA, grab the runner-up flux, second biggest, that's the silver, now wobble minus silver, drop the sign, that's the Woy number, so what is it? 6.73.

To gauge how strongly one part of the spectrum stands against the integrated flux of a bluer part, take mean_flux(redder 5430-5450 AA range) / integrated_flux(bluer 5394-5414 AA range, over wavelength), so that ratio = 0.0528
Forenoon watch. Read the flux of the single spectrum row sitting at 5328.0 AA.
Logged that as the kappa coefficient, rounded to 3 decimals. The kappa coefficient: 7.037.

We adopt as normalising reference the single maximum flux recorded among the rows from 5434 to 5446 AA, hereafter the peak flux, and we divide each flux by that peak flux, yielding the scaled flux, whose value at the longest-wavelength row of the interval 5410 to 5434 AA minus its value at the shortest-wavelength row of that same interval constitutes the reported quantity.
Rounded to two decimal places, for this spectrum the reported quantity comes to -0.02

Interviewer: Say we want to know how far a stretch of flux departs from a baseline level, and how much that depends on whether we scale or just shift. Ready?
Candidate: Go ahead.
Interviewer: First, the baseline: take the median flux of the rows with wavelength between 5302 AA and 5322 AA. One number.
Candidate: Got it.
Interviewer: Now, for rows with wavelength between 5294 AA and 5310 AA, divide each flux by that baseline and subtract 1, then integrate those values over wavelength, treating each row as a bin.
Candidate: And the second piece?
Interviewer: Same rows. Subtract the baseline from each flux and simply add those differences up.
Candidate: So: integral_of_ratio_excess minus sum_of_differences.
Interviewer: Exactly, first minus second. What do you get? 1.2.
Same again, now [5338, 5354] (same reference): -0.1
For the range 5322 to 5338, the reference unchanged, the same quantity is 2.0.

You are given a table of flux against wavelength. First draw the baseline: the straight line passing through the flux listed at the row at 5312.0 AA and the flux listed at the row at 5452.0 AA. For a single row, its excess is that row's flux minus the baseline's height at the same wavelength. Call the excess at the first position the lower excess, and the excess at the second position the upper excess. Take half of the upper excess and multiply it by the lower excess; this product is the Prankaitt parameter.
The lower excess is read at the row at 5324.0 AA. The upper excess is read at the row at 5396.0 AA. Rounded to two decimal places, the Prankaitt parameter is 0.14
